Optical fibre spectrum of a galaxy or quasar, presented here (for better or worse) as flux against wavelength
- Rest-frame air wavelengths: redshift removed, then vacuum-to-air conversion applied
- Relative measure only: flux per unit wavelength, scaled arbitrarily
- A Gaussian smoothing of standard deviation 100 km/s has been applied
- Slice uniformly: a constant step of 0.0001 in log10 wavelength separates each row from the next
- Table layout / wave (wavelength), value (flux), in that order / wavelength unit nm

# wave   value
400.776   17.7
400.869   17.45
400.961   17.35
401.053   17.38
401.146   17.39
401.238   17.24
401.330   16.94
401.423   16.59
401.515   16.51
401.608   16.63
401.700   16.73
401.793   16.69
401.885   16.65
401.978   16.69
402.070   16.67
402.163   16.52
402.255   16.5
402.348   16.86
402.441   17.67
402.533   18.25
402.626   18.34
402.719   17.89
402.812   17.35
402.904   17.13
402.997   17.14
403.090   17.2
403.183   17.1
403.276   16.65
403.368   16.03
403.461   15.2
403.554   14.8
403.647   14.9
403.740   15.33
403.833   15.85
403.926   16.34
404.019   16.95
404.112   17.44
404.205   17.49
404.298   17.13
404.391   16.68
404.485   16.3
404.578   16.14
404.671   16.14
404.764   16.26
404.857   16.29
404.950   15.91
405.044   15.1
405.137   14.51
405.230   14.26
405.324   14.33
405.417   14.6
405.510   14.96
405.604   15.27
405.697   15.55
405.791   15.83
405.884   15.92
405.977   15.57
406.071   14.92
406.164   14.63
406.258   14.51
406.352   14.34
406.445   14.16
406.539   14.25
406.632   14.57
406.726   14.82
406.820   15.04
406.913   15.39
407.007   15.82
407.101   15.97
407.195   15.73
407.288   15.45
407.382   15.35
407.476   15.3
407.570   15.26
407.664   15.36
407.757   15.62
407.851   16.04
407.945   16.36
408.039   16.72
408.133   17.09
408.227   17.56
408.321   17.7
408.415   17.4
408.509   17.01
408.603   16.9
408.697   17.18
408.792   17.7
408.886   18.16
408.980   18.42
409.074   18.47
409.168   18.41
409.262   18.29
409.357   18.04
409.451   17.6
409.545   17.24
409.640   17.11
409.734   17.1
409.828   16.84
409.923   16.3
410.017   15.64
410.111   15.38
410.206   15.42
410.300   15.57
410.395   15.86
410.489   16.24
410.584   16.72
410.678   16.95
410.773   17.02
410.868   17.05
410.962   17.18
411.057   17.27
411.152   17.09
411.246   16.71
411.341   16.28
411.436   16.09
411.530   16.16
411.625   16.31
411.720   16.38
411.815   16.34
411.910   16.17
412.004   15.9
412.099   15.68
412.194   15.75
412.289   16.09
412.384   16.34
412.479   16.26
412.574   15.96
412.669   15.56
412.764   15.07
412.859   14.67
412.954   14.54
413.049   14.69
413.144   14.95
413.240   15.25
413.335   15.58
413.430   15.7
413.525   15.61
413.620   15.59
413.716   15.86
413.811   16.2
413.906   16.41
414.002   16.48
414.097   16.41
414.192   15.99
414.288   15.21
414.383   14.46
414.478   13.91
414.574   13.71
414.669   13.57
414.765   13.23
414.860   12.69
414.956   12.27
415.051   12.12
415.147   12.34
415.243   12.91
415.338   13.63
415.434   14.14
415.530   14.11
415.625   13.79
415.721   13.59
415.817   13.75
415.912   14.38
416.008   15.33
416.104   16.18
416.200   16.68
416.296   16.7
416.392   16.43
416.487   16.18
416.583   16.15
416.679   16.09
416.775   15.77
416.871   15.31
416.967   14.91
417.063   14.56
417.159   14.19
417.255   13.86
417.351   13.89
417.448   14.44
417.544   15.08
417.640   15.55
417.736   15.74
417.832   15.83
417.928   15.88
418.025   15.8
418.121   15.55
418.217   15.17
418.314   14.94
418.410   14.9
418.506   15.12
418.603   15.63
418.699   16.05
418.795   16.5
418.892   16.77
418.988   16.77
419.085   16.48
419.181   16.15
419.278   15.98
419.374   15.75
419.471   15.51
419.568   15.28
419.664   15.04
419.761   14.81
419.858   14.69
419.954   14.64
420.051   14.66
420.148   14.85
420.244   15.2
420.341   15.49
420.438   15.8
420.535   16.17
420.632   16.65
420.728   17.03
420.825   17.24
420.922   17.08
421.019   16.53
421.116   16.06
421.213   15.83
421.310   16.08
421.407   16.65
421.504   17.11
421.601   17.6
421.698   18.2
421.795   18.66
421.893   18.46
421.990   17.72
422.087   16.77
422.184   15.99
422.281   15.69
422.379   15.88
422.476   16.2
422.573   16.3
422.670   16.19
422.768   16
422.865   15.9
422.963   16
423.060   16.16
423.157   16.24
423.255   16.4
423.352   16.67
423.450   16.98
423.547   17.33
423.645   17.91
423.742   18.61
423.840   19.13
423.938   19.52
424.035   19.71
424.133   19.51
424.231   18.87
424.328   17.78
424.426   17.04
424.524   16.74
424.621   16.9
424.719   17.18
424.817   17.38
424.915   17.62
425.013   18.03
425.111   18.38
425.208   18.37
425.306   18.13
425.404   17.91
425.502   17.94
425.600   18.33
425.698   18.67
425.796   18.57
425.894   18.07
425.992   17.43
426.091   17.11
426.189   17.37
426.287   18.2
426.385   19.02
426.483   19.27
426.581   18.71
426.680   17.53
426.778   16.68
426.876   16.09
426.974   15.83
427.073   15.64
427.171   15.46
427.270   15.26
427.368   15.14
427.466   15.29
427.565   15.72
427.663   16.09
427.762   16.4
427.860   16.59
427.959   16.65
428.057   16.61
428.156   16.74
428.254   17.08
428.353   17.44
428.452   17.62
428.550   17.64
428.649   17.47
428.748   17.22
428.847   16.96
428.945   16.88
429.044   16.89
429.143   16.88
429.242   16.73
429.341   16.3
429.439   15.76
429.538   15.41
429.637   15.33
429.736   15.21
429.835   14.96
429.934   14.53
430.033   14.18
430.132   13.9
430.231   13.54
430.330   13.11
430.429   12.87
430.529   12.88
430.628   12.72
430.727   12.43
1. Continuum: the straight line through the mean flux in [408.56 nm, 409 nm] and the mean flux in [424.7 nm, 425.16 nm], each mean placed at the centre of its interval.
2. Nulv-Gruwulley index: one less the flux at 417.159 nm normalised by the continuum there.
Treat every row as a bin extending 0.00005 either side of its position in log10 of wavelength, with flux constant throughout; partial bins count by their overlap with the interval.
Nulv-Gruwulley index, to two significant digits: 0.20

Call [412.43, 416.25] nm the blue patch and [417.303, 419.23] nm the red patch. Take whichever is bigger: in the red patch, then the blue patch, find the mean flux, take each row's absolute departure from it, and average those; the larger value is 1.09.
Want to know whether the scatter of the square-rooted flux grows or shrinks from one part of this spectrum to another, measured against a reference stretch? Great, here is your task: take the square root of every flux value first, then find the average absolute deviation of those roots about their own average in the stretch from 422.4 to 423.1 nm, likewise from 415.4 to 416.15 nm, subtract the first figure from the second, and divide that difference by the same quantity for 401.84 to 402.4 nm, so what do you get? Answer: 6.4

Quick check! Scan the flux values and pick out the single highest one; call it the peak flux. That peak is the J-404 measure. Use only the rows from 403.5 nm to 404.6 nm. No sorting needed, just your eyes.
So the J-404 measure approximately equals 17.49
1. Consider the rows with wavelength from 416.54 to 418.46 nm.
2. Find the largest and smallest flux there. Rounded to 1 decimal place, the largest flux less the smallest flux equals 2.3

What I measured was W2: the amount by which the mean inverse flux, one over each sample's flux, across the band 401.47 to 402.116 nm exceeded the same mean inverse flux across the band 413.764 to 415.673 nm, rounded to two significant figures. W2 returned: -0.011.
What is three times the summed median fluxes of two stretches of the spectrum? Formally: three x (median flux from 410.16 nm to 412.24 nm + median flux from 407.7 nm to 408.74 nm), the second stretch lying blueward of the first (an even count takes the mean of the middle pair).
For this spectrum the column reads 100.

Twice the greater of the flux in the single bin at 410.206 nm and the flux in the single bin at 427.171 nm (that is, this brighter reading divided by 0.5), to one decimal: 30.9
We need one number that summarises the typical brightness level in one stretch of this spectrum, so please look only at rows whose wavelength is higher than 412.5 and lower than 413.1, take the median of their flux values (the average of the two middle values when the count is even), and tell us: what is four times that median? 59.5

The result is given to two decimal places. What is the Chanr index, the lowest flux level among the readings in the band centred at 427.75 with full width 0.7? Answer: 15.29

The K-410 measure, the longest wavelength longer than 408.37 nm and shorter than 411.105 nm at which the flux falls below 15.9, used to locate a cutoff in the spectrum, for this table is 410.395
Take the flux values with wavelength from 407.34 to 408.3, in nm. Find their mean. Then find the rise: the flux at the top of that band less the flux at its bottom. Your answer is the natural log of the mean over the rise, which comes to 2.0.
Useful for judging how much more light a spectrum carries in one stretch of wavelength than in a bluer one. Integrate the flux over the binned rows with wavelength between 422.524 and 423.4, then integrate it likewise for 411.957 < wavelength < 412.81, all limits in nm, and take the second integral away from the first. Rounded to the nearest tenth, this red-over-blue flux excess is 0.7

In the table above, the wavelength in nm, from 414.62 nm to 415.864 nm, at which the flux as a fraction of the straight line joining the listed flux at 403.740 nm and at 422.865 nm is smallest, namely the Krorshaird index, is 415.051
